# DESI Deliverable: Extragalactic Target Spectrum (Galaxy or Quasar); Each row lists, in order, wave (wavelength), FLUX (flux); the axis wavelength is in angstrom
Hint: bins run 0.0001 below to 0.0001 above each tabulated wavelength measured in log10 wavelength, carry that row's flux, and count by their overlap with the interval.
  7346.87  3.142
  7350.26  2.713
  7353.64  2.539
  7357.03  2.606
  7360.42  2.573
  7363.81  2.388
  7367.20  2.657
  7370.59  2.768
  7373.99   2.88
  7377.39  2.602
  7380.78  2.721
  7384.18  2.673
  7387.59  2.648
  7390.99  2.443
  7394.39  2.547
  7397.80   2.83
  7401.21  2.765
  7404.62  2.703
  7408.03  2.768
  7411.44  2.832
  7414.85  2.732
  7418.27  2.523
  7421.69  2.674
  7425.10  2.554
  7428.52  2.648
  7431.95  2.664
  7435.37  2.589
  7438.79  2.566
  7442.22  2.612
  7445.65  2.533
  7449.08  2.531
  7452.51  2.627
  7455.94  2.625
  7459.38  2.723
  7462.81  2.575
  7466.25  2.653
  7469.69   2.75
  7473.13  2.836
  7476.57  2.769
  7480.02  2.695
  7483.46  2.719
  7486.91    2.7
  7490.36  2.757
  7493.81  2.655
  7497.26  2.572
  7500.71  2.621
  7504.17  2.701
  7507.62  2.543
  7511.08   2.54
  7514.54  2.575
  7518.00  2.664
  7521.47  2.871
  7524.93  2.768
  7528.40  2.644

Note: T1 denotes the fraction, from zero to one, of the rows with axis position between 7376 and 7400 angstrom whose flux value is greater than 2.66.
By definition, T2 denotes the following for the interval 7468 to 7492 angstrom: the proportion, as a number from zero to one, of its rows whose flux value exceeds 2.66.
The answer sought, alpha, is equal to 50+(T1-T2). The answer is 49.4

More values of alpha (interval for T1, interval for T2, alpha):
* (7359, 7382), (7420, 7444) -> 50.1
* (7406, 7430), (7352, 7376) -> 50.3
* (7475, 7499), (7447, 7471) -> 50.4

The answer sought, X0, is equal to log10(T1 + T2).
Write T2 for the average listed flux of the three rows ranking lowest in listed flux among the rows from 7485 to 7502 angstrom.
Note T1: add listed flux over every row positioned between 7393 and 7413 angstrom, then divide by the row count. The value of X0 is 0.7289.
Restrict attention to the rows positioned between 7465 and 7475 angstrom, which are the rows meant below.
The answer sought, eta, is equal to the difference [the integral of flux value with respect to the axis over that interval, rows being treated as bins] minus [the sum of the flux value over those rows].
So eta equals 19.3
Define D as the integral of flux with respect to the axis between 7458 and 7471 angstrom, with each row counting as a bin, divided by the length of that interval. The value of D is 2.67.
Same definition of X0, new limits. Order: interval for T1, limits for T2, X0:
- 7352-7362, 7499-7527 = 0.7097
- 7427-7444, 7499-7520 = 0.7134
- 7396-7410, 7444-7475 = 0.7253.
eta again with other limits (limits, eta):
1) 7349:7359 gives 18.3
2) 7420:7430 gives 18.4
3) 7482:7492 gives 19.1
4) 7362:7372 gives 18.2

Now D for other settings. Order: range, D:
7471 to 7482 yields 2.77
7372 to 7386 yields 2.72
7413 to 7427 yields 2.62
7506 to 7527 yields 2.66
